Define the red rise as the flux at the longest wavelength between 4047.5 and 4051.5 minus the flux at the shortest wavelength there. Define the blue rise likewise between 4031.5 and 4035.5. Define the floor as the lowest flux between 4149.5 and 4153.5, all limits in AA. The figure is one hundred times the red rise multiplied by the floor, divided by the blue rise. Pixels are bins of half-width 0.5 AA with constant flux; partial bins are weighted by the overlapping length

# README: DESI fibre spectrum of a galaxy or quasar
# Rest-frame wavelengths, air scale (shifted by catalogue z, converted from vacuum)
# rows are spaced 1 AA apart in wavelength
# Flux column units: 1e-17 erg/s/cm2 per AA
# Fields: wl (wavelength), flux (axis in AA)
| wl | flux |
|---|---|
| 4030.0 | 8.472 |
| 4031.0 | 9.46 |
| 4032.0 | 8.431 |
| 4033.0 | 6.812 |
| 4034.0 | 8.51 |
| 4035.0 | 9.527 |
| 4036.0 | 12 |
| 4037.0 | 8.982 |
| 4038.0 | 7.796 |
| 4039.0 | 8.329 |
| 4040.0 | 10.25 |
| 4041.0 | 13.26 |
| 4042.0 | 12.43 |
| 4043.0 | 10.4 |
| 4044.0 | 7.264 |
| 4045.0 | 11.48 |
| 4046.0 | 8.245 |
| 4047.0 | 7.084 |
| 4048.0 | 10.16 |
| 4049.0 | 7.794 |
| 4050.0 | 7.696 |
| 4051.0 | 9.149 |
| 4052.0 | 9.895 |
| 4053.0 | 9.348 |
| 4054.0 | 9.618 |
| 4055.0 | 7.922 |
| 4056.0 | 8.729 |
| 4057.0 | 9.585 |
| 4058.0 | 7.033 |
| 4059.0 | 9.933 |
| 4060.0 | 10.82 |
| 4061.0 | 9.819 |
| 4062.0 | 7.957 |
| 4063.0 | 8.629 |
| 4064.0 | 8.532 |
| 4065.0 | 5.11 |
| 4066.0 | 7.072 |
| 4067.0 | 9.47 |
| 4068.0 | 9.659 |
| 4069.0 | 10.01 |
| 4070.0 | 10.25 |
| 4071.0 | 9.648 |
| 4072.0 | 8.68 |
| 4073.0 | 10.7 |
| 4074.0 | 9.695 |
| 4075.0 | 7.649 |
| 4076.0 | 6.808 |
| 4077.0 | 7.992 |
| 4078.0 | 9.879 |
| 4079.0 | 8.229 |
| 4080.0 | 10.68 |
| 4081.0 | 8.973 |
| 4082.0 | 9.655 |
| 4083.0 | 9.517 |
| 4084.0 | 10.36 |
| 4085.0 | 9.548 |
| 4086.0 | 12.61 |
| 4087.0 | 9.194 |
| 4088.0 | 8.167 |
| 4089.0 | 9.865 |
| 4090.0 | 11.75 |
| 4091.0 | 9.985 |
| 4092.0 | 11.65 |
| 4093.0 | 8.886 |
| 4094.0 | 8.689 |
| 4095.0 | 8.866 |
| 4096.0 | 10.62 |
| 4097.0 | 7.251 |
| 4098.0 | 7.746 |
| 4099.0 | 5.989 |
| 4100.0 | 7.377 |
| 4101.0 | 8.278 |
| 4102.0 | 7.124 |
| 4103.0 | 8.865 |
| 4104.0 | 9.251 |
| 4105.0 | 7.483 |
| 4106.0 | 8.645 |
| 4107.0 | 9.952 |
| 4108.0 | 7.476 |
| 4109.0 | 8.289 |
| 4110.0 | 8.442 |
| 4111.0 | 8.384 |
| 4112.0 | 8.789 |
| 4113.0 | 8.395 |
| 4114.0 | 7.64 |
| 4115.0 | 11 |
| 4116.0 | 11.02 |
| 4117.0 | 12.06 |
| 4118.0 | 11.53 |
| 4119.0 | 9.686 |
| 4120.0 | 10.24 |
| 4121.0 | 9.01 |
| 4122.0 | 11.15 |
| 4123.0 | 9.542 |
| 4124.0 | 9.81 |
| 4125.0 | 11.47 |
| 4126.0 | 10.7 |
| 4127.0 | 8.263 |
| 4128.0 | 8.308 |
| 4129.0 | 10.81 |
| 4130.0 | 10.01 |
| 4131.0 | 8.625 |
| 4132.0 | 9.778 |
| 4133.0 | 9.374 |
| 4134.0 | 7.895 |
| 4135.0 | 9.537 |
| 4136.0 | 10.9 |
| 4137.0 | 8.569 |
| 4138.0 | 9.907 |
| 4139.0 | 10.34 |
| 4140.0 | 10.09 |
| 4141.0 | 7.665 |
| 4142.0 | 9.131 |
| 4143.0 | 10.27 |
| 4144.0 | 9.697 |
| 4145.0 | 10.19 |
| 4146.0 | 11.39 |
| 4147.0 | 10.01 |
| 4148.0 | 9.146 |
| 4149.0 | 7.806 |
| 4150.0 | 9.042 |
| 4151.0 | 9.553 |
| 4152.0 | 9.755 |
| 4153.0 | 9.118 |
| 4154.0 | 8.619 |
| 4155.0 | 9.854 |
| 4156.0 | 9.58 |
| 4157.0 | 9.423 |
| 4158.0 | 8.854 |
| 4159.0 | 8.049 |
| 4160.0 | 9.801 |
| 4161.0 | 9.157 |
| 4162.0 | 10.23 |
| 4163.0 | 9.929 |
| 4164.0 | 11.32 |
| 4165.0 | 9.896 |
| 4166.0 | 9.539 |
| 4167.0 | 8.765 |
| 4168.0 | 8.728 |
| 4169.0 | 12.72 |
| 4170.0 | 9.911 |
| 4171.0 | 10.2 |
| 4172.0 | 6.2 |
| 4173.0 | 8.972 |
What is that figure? -834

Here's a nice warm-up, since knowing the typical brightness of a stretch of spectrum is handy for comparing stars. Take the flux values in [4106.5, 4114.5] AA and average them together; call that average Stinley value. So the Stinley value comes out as 8.4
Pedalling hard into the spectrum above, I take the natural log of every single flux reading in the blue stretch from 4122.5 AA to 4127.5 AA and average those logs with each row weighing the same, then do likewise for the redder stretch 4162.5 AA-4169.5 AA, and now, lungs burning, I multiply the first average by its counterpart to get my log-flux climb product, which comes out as 5.29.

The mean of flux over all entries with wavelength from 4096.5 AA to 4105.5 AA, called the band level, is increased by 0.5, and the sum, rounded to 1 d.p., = 8.2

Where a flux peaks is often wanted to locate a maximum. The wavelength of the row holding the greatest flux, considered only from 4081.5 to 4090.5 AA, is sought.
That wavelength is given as 4086.0 AA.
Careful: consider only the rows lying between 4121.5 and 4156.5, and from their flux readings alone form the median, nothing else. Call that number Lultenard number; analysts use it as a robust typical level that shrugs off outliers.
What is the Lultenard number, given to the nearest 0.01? 9.70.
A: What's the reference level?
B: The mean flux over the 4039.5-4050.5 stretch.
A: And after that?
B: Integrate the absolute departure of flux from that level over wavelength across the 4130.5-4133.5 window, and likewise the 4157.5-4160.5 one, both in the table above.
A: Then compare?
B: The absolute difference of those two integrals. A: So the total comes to 1.1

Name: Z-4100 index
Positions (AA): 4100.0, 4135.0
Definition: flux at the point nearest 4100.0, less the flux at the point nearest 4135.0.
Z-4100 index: -2.2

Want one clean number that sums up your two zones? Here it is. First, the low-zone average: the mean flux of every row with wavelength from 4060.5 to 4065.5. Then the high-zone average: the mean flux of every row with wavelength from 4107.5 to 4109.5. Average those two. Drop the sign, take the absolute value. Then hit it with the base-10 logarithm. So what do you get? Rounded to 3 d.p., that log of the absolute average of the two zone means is 0.900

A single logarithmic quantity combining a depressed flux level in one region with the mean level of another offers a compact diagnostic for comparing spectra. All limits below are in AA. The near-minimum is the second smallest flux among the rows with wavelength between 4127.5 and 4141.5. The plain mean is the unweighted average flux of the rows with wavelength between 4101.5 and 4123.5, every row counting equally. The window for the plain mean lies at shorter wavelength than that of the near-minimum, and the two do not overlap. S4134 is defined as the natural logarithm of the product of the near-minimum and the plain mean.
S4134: 4.29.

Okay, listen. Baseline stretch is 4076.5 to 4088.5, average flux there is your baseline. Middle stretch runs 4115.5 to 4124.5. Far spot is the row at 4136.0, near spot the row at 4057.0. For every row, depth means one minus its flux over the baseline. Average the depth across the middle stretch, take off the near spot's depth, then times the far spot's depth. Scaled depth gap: 0.013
